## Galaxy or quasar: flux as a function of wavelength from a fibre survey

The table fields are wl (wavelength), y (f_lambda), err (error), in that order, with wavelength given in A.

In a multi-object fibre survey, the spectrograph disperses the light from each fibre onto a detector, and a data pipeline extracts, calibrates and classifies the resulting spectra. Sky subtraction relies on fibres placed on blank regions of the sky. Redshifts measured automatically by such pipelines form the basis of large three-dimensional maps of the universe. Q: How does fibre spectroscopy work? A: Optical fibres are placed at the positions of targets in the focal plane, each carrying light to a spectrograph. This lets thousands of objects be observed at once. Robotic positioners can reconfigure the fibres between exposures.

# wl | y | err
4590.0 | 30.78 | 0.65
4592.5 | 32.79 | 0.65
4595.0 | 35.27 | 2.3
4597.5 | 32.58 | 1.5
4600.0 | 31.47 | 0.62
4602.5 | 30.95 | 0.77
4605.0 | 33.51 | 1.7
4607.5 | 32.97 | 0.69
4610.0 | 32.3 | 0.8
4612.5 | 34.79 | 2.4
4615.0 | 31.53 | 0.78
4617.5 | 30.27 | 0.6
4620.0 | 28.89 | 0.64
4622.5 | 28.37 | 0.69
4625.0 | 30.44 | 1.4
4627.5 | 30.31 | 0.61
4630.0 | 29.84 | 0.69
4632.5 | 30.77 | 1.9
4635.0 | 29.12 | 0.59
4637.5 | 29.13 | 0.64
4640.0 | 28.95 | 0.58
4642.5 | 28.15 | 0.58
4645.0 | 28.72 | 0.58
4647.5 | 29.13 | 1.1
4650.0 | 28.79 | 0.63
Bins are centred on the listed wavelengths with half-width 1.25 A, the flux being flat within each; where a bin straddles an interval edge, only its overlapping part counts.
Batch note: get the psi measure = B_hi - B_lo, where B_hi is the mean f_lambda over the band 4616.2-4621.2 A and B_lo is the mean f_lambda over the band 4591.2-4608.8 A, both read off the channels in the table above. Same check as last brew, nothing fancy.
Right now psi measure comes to -3.2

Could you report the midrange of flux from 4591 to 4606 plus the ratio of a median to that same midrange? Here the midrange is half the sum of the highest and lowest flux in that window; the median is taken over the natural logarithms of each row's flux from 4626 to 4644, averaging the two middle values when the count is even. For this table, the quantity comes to 33.2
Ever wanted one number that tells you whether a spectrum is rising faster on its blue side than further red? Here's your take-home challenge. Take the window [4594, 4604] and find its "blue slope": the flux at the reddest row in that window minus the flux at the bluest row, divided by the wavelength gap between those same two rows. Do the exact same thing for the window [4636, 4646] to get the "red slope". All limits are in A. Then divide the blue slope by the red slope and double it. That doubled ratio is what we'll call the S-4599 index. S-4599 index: 21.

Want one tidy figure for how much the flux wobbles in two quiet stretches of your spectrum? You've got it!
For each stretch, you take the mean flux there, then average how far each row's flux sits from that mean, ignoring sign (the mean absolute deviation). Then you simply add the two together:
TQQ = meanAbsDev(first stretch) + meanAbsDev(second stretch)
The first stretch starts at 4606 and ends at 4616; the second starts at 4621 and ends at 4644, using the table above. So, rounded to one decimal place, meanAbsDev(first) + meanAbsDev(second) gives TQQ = 1.8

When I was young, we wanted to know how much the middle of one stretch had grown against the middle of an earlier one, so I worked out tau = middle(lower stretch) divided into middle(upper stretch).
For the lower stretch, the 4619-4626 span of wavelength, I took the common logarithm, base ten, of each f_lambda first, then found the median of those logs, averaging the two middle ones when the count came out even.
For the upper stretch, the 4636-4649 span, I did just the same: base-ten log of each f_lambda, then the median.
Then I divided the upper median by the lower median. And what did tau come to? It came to 1.00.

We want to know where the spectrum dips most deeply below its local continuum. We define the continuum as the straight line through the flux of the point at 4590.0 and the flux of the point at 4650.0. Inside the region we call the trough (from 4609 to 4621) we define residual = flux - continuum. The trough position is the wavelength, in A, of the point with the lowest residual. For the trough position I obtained 4620.0 A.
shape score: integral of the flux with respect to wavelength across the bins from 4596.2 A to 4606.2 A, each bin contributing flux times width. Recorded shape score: 321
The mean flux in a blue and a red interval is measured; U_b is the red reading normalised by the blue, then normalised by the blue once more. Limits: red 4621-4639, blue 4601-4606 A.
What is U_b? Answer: 0.029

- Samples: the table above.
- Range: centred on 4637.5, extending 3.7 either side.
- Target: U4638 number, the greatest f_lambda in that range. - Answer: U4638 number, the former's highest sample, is 29.13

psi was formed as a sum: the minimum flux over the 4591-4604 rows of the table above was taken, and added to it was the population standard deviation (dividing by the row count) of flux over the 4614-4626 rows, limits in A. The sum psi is 32.1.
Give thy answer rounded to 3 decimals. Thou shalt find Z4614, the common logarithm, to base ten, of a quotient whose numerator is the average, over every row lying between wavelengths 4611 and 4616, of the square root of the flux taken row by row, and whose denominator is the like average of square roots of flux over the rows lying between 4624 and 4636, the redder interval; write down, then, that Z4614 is 0.021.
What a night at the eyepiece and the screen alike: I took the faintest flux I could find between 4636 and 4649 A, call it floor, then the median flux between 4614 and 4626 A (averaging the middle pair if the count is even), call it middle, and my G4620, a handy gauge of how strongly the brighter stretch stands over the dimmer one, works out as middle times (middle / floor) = 32.5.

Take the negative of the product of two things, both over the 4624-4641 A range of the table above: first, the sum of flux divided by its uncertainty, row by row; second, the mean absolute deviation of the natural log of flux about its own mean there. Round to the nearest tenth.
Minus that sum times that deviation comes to -5.8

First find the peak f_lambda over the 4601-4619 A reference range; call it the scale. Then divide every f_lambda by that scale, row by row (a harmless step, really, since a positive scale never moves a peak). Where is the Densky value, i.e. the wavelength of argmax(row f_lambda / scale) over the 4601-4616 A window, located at 4612.5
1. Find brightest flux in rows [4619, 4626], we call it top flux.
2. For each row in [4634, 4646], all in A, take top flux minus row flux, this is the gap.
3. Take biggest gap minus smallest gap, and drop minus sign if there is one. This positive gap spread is 1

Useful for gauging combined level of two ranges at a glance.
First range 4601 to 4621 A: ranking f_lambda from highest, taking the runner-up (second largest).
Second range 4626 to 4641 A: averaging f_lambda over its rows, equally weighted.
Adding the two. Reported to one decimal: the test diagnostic 63.2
